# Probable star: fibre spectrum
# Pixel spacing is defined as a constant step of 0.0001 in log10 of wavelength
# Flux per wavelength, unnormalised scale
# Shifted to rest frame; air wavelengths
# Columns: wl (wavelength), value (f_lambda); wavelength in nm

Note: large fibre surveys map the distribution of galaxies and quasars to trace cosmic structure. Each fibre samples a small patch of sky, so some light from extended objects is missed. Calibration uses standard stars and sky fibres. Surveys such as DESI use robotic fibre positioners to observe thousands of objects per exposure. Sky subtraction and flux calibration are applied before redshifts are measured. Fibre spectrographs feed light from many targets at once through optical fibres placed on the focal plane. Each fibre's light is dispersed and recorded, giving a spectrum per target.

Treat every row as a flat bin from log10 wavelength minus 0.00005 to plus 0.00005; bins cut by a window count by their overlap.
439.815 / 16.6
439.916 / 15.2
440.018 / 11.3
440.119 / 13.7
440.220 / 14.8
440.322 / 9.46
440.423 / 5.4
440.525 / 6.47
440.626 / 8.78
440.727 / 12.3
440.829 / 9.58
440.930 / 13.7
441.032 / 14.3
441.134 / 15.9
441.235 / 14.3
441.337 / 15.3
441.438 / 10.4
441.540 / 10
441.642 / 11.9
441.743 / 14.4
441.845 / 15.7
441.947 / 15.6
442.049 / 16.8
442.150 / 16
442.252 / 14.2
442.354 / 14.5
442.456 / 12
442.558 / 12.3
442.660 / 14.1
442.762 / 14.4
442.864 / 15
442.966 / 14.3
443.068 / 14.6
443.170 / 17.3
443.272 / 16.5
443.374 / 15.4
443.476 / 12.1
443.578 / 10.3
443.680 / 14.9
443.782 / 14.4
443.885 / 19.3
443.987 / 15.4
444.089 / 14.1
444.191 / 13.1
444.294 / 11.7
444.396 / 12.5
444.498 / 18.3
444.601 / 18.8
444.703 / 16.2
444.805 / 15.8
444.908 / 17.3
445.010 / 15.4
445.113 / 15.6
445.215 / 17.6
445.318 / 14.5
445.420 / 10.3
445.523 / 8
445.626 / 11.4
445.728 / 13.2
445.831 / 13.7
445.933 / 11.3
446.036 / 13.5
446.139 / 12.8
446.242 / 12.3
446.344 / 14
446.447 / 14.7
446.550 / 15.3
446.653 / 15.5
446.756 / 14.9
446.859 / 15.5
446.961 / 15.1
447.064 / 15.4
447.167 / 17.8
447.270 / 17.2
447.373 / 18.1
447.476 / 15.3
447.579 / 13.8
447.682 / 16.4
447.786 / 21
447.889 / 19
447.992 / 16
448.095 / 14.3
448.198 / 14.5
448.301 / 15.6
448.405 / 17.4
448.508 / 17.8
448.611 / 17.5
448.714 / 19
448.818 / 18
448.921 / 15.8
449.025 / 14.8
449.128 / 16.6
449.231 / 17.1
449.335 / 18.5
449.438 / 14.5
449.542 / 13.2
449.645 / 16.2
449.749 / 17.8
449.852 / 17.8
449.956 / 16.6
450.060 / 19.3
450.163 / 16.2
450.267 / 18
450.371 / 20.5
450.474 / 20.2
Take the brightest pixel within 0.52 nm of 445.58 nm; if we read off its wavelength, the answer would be 445.215 nm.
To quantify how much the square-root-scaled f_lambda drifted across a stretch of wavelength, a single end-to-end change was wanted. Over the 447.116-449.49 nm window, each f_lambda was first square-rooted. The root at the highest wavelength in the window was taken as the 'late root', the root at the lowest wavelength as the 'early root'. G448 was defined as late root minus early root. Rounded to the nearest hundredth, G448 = -0.41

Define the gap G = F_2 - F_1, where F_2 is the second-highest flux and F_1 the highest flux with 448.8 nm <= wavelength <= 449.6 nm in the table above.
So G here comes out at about -0.5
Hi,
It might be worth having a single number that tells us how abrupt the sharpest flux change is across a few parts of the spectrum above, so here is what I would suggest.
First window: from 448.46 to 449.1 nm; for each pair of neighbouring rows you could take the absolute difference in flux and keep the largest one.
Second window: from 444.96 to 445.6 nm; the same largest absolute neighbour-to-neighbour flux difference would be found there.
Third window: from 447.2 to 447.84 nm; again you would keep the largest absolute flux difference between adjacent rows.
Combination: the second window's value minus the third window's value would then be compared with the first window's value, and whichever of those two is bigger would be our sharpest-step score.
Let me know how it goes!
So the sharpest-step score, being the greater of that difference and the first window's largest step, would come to 2.2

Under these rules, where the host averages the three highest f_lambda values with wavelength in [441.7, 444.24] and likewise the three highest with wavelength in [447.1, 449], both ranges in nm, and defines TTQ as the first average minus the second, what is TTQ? -1.9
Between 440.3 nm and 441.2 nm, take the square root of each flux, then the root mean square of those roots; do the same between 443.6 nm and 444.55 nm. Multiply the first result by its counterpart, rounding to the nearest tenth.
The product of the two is 12.6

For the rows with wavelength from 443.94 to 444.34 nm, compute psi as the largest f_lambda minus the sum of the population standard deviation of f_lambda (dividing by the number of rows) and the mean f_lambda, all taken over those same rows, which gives 0.47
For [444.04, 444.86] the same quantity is 1.26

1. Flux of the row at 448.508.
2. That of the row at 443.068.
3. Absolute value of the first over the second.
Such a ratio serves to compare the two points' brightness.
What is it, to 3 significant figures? 1.22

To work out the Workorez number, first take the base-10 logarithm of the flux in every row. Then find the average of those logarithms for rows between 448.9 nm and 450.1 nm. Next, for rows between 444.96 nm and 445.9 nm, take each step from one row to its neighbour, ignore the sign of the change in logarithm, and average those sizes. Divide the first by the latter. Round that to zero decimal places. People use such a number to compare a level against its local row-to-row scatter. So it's 15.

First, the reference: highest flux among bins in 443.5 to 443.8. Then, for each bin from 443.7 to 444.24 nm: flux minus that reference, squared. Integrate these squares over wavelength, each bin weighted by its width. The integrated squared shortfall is 2.4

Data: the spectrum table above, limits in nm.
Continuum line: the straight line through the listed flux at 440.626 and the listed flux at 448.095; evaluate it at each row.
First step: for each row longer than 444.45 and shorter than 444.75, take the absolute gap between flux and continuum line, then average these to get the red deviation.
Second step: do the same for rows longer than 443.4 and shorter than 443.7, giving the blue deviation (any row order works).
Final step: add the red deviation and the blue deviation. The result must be 8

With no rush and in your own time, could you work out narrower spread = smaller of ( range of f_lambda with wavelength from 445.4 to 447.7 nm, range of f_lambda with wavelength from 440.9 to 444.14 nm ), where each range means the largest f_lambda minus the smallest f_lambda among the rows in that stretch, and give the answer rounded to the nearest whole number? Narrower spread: 9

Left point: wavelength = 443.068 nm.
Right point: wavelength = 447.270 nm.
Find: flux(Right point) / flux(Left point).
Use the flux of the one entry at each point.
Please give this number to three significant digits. 1.18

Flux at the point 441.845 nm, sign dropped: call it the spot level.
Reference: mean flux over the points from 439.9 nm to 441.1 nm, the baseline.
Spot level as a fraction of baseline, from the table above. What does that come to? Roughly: 1.40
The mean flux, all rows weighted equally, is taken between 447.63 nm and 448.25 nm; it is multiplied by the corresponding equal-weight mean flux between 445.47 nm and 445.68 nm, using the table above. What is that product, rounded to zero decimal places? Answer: 164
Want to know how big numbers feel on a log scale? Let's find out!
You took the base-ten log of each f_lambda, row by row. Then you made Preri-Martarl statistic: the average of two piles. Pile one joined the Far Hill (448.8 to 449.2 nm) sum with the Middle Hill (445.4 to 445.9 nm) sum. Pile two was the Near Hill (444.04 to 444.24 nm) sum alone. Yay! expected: 6.2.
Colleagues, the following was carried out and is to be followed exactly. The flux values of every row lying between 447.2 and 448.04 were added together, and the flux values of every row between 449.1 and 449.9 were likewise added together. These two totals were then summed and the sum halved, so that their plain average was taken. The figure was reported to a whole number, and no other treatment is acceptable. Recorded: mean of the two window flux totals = 134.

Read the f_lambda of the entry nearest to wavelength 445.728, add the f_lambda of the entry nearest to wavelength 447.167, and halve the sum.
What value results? 15.5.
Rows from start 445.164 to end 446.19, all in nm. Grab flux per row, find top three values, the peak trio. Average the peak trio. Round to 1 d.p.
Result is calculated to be 15.3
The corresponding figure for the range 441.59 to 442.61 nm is 16.2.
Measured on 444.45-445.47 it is 18.2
